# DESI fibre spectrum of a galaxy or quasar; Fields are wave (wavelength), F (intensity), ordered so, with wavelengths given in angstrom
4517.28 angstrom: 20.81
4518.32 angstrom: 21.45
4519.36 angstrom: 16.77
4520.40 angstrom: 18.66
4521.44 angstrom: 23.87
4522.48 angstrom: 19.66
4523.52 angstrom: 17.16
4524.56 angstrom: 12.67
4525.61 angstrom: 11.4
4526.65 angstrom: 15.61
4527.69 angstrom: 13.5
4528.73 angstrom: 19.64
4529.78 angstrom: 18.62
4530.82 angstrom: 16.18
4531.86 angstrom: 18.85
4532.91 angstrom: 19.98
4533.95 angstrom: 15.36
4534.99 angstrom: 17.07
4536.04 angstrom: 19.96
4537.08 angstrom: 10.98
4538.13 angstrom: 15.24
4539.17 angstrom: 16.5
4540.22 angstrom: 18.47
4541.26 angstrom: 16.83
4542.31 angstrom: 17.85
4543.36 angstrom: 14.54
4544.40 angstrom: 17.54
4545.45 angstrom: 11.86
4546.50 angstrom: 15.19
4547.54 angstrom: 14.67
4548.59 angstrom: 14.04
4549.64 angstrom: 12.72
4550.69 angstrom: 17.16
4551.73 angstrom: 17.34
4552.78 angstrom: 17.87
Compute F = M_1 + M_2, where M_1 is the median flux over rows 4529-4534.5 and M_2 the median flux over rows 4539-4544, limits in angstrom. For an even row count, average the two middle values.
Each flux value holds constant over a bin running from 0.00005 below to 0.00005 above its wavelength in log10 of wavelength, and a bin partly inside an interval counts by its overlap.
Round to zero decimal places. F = 35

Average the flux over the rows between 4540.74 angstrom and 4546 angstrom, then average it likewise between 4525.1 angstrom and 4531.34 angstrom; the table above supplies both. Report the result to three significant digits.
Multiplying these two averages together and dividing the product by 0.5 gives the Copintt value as 498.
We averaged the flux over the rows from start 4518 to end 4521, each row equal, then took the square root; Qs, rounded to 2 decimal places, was 4.35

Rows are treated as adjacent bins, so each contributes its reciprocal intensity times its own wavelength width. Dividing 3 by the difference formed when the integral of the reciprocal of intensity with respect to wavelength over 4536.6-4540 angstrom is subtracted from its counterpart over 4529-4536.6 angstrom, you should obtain 16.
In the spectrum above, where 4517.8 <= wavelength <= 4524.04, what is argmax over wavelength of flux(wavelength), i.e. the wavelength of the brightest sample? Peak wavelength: 4521.44 angstrom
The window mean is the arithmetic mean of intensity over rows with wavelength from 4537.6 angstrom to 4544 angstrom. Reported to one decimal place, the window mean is 16.6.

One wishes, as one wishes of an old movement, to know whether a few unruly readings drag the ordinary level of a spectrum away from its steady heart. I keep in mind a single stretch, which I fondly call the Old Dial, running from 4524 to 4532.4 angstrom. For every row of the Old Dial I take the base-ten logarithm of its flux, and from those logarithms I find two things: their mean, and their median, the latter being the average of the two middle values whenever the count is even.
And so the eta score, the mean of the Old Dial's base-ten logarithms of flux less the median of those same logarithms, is -0.010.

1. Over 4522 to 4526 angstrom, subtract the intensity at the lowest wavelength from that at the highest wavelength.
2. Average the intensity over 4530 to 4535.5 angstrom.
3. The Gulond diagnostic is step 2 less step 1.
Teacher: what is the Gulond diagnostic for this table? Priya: 26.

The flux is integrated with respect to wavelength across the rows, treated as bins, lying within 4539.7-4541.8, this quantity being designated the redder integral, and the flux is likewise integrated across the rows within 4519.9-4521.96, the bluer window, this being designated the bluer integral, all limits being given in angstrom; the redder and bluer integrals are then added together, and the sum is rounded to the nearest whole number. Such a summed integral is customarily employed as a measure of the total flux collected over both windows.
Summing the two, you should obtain 81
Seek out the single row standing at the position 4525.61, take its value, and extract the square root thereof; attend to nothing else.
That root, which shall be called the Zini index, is 3.4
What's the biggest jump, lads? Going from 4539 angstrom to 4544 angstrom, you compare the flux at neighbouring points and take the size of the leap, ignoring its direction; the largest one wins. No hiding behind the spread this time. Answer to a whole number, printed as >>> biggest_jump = 3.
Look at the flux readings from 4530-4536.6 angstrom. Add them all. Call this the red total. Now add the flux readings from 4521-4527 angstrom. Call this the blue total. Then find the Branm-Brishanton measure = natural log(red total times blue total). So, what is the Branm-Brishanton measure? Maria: 9.29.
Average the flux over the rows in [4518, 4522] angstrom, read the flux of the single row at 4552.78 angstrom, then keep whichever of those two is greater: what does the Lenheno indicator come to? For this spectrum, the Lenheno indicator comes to 20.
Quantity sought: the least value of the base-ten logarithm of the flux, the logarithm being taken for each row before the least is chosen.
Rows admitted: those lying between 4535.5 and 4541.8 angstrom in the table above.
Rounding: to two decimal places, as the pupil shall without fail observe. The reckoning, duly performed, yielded 1.04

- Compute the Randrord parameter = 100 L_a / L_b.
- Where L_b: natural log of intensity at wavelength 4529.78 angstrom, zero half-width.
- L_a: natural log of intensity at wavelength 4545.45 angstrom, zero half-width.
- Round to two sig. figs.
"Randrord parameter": 85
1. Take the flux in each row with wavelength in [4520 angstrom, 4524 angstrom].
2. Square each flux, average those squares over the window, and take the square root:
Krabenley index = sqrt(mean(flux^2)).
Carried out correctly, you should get 20.0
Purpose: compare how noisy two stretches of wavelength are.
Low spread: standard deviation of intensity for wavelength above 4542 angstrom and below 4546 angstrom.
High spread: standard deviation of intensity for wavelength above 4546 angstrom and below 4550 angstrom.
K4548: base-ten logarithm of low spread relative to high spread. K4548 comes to 0.42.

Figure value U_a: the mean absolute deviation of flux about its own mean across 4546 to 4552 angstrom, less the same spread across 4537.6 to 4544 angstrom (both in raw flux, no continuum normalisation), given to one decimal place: 0.2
